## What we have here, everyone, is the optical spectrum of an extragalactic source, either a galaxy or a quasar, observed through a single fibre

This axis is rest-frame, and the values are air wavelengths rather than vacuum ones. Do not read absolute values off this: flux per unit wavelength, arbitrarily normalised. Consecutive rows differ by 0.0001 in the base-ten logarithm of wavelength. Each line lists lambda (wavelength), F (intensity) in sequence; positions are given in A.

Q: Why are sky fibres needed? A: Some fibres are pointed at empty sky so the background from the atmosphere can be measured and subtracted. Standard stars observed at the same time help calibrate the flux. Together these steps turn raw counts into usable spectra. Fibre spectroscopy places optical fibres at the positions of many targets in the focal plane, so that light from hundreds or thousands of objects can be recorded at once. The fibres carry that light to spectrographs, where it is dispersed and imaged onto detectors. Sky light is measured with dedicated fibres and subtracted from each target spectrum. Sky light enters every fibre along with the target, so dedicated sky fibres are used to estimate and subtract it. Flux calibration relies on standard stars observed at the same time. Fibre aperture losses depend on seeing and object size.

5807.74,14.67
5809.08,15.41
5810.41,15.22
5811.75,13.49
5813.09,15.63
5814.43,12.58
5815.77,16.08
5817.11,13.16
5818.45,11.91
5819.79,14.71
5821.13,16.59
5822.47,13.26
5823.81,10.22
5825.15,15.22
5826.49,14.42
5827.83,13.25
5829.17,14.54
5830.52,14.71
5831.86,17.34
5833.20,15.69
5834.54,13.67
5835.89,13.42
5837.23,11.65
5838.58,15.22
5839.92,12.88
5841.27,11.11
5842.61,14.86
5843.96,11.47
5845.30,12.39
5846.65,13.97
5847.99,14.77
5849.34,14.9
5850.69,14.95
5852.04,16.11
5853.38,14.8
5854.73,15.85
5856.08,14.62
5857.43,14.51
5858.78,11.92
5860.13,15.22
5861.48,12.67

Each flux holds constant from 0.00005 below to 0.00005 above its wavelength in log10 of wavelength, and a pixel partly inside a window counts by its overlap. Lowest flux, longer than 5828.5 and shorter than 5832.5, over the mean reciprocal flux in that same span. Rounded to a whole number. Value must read 224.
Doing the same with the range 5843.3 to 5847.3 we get 144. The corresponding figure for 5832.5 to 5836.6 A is 190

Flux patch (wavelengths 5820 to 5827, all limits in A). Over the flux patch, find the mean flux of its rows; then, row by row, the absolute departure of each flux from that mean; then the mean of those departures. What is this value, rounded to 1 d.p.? 1.8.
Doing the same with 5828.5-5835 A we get 1.1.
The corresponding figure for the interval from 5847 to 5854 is 0.4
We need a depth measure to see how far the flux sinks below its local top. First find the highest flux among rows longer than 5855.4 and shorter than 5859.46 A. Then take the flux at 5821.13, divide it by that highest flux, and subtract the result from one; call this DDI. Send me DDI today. -0.13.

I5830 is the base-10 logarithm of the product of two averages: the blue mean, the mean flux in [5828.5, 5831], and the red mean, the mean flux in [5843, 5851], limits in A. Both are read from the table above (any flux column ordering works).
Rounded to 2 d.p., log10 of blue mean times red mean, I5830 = 2.30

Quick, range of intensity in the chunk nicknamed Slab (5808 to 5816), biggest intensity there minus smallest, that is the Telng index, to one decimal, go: 3.5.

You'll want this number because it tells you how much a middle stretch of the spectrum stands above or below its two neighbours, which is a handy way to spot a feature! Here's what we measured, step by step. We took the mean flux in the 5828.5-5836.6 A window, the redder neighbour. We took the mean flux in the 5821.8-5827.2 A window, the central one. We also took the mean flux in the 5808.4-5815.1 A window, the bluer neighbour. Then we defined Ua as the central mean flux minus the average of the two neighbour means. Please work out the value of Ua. -1.4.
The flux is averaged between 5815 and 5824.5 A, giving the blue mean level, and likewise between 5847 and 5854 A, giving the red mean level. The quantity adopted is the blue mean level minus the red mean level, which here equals -1.4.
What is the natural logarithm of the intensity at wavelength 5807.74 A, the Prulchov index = 2.69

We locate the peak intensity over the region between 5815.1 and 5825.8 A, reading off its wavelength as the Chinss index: 5821.13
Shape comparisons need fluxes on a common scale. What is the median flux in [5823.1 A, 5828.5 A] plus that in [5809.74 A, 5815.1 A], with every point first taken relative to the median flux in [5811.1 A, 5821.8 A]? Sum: 2.00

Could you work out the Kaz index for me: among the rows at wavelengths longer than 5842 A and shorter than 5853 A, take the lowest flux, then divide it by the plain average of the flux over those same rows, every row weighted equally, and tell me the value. 0.81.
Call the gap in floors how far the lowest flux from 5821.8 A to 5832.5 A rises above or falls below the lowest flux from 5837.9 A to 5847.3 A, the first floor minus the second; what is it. -0.9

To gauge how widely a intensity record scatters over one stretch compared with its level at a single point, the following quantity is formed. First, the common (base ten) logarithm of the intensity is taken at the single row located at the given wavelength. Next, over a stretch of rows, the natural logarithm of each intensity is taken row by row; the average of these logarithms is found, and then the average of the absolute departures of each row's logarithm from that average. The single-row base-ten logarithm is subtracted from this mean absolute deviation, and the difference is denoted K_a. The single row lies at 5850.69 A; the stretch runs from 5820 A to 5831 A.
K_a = -1.074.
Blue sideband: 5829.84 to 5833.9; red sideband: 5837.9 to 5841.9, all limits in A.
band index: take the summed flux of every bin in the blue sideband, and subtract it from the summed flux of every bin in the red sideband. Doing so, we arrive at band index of -8.5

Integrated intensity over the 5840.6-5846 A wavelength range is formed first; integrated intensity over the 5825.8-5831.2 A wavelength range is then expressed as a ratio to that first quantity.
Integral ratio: 1.14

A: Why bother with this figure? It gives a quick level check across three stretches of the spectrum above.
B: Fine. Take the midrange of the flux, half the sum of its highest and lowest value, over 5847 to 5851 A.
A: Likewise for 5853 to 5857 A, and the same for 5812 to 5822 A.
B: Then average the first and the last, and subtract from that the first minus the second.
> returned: 14.9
